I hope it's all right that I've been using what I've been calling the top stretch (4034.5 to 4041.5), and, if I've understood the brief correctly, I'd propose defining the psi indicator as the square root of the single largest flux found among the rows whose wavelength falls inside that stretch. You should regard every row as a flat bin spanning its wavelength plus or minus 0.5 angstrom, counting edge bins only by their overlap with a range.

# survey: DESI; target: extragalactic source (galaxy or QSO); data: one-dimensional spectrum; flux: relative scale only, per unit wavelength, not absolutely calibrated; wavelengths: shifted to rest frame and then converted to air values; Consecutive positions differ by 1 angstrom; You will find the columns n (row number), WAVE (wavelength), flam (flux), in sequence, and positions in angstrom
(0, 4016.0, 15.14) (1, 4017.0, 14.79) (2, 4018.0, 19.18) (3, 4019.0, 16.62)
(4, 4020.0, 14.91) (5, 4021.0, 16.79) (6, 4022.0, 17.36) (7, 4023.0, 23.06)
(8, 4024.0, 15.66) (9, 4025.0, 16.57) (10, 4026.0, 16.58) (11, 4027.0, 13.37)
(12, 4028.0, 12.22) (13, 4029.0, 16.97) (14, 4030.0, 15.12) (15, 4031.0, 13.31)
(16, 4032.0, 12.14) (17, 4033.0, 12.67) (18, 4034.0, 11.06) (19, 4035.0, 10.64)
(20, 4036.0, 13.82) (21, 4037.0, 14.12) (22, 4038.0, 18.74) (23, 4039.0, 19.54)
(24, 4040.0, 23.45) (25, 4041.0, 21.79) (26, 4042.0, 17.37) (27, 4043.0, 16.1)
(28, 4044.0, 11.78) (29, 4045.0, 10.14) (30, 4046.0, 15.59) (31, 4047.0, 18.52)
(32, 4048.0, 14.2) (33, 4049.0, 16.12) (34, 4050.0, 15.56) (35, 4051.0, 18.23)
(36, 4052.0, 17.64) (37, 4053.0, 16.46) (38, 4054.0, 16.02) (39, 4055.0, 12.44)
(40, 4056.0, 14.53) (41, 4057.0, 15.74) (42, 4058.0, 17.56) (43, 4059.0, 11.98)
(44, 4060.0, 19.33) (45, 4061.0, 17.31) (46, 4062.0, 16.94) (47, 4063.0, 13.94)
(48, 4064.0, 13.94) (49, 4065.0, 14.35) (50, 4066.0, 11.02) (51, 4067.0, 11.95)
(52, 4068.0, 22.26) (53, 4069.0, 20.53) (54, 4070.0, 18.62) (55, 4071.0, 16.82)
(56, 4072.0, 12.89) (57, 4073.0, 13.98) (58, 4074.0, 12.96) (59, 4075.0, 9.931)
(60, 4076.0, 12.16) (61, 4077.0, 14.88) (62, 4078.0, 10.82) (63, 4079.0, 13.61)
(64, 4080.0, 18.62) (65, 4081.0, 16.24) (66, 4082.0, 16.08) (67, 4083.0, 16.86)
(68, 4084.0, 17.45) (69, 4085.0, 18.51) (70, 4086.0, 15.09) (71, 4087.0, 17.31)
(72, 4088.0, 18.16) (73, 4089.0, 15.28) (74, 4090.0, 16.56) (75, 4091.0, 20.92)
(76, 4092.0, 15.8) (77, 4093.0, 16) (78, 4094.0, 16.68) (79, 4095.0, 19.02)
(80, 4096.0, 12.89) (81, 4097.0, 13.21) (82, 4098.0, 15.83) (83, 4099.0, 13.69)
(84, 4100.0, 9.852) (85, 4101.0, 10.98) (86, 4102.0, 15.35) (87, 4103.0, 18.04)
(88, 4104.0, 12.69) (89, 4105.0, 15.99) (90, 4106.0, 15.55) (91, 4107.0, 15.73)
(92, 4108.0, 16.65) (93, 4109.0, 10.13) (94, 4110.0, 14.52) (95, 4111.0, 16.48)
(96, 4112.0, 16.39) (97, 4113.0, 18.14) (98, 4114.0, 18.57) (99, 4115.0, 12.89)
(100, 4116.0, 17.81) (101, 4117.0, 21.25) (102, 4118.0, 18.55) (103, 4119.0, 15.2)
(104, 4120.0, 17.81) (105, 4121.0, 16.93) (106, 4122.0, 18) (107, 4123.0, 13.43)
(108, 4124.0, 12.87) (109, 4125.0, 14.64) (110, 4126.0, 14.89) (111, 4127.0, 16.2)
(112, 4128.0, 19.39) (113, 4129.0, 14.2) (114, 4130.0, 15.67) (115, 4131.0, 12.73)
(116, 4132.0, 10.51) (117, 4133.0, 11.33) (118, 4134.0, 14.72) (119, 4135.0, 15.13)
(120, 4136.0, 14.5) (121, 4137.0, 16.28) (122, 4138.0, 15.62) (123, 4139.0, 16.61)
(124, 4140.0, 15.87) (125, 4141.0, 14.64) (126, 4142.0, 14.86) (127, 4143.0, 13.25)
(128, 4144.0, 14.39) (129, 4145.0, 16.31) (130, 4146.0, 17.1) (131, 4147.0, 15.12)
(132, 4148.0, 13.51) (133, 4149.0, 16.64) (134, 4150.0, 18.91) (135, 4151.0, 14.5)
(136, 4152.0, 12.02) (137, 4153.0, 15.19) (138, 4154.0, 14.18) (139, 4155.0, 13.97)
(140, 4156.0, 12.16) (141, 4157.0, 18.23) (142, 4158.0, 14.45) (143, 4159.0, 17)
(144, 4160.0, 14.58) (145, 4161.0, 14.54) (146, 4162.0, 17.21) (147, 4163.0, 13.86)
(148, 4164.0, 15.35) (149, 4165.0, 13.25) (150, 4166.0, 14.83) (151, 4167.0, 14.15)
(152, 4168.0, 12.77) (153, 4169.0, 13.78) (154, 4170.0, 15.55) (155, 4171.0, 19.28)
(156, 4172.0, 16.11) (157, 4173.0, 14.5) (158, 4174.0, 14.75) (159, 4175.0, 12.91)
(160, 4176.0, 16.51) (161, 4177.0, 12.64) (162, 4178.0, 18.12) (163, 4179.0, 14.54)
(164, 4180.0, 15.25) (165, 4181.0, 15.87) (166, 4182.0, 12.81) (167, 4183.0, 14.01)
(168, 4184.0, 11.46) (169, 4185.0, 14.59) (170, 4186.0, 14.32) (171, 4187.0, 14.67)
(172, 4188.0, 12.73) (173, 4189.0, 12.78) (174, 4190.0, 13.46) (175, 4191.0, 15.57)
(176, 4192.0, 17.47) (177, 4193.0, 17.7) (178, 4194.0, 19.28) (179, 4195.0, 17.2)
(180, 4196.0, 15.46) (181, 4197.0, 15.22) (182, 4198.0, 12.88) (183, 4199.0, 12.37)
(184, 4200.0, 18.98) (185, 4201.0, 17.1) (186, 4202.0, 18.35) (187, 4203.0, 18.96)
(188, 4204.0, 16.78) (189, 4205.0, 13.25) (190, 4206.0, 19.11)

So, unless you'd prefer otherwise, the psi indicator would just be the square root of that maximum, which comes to 4.84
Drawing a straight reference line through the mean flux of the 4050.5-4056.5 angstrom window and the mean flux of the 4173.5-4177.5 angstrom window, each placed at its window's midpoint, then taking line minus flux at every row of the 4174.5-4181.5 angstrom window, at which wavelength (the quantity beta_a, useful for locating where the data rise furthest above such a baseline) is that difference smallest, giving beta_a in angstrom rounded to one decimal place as 4178.0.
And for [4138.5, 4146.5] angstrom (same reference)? 4146.0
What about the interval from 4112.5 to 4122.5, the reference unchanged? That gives 4117.0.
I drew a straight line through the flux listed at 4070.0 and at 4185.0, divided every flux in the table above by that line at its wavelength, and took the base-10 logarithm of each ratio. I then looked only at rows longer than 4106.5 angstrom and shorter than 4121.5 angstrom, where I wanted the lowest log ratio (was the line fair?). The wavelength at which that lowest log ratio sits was 4109.0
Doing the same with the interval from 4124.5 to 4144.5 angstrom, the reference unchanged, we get 4132.0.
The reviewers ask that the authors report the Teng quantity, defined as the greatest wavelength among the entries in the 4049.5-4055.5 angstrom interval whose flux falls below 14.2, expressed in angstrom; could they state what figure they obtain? 4055.0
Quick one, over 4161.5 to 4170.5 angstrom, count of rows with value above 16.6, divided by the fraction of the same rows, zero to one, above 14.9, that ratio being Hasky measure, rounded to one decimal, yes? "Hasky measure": 3.0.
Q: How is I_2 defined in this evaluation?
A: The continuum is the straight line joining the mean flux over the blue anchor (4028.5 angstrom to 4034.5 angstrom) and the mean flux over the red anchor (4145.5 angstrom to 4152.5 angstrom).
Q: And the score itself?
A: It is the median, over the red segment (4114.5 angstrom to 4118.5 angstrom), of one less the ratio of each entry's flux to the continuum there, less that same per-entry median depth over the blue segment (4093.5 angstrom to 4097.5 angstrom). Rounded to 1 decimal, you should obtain -0.2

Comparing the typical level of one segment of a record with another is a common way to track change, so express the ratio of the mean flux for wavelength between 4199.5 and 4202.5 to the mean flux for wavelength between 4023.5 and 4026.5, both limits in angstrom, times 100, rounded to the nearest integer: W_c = 112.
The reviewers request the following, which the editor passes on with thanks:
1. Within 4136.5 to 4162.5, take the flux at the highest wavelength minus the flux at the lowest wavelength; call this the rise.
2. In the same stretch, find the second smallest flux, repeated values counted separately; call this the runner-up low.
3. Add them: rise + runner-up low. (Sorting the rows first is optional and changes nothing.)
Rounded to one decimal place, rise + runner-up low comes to 13.1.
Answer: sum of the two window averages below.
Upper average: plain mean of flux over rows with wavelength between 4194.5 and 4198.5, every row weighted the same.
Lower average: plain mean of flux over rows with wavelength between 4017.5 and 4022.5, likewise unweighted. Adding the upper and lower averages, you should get 32.2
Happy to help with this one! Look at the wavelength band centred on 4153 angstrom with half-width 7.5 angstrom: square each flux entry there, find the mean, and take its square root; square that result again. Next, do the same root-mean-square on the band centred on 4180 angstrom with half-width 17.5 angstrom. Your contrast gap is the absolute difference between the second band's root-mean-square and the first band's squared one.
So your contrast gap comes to 219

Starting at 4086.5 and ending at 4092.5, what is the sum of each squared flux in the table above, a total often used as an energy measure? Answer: 1824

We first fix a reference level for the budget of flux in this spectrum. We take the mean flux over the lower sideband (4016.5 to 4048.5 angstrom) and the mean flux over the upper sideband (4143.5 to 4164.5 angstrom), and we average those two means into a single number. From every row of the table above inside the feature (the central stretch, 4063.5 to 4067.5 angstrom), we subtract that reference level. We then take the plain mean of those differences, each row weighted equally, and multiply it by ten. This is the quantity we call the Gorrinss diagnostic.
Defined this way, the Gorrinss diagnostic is -27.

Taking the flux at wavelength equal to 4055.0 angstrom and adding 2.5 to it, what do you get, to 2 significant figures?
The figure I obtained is 15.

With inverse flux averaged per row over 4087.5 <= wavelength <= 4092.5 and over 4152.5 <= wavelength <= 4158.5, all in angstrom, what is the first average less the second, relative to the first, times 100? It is -18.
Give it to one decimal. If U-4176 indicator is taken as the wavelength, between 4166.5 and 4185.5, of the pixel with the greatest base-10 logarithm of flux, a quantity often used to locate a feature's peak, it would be 4171.0 angstrom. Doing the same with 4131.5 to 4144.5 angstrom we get 4139.0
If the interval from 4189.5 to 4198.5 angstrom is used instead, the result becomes 4194.0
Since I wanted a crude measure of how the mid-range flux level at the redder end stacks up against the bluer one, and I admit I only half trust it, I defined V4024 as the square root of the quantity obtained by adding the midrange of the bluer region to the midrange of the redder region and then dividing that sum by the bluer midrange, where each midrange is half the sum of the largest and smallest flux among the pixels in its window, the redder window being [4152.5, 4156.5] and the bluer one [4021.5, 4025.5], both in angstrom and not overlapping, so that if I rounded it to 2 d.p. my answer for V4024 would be 1.31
